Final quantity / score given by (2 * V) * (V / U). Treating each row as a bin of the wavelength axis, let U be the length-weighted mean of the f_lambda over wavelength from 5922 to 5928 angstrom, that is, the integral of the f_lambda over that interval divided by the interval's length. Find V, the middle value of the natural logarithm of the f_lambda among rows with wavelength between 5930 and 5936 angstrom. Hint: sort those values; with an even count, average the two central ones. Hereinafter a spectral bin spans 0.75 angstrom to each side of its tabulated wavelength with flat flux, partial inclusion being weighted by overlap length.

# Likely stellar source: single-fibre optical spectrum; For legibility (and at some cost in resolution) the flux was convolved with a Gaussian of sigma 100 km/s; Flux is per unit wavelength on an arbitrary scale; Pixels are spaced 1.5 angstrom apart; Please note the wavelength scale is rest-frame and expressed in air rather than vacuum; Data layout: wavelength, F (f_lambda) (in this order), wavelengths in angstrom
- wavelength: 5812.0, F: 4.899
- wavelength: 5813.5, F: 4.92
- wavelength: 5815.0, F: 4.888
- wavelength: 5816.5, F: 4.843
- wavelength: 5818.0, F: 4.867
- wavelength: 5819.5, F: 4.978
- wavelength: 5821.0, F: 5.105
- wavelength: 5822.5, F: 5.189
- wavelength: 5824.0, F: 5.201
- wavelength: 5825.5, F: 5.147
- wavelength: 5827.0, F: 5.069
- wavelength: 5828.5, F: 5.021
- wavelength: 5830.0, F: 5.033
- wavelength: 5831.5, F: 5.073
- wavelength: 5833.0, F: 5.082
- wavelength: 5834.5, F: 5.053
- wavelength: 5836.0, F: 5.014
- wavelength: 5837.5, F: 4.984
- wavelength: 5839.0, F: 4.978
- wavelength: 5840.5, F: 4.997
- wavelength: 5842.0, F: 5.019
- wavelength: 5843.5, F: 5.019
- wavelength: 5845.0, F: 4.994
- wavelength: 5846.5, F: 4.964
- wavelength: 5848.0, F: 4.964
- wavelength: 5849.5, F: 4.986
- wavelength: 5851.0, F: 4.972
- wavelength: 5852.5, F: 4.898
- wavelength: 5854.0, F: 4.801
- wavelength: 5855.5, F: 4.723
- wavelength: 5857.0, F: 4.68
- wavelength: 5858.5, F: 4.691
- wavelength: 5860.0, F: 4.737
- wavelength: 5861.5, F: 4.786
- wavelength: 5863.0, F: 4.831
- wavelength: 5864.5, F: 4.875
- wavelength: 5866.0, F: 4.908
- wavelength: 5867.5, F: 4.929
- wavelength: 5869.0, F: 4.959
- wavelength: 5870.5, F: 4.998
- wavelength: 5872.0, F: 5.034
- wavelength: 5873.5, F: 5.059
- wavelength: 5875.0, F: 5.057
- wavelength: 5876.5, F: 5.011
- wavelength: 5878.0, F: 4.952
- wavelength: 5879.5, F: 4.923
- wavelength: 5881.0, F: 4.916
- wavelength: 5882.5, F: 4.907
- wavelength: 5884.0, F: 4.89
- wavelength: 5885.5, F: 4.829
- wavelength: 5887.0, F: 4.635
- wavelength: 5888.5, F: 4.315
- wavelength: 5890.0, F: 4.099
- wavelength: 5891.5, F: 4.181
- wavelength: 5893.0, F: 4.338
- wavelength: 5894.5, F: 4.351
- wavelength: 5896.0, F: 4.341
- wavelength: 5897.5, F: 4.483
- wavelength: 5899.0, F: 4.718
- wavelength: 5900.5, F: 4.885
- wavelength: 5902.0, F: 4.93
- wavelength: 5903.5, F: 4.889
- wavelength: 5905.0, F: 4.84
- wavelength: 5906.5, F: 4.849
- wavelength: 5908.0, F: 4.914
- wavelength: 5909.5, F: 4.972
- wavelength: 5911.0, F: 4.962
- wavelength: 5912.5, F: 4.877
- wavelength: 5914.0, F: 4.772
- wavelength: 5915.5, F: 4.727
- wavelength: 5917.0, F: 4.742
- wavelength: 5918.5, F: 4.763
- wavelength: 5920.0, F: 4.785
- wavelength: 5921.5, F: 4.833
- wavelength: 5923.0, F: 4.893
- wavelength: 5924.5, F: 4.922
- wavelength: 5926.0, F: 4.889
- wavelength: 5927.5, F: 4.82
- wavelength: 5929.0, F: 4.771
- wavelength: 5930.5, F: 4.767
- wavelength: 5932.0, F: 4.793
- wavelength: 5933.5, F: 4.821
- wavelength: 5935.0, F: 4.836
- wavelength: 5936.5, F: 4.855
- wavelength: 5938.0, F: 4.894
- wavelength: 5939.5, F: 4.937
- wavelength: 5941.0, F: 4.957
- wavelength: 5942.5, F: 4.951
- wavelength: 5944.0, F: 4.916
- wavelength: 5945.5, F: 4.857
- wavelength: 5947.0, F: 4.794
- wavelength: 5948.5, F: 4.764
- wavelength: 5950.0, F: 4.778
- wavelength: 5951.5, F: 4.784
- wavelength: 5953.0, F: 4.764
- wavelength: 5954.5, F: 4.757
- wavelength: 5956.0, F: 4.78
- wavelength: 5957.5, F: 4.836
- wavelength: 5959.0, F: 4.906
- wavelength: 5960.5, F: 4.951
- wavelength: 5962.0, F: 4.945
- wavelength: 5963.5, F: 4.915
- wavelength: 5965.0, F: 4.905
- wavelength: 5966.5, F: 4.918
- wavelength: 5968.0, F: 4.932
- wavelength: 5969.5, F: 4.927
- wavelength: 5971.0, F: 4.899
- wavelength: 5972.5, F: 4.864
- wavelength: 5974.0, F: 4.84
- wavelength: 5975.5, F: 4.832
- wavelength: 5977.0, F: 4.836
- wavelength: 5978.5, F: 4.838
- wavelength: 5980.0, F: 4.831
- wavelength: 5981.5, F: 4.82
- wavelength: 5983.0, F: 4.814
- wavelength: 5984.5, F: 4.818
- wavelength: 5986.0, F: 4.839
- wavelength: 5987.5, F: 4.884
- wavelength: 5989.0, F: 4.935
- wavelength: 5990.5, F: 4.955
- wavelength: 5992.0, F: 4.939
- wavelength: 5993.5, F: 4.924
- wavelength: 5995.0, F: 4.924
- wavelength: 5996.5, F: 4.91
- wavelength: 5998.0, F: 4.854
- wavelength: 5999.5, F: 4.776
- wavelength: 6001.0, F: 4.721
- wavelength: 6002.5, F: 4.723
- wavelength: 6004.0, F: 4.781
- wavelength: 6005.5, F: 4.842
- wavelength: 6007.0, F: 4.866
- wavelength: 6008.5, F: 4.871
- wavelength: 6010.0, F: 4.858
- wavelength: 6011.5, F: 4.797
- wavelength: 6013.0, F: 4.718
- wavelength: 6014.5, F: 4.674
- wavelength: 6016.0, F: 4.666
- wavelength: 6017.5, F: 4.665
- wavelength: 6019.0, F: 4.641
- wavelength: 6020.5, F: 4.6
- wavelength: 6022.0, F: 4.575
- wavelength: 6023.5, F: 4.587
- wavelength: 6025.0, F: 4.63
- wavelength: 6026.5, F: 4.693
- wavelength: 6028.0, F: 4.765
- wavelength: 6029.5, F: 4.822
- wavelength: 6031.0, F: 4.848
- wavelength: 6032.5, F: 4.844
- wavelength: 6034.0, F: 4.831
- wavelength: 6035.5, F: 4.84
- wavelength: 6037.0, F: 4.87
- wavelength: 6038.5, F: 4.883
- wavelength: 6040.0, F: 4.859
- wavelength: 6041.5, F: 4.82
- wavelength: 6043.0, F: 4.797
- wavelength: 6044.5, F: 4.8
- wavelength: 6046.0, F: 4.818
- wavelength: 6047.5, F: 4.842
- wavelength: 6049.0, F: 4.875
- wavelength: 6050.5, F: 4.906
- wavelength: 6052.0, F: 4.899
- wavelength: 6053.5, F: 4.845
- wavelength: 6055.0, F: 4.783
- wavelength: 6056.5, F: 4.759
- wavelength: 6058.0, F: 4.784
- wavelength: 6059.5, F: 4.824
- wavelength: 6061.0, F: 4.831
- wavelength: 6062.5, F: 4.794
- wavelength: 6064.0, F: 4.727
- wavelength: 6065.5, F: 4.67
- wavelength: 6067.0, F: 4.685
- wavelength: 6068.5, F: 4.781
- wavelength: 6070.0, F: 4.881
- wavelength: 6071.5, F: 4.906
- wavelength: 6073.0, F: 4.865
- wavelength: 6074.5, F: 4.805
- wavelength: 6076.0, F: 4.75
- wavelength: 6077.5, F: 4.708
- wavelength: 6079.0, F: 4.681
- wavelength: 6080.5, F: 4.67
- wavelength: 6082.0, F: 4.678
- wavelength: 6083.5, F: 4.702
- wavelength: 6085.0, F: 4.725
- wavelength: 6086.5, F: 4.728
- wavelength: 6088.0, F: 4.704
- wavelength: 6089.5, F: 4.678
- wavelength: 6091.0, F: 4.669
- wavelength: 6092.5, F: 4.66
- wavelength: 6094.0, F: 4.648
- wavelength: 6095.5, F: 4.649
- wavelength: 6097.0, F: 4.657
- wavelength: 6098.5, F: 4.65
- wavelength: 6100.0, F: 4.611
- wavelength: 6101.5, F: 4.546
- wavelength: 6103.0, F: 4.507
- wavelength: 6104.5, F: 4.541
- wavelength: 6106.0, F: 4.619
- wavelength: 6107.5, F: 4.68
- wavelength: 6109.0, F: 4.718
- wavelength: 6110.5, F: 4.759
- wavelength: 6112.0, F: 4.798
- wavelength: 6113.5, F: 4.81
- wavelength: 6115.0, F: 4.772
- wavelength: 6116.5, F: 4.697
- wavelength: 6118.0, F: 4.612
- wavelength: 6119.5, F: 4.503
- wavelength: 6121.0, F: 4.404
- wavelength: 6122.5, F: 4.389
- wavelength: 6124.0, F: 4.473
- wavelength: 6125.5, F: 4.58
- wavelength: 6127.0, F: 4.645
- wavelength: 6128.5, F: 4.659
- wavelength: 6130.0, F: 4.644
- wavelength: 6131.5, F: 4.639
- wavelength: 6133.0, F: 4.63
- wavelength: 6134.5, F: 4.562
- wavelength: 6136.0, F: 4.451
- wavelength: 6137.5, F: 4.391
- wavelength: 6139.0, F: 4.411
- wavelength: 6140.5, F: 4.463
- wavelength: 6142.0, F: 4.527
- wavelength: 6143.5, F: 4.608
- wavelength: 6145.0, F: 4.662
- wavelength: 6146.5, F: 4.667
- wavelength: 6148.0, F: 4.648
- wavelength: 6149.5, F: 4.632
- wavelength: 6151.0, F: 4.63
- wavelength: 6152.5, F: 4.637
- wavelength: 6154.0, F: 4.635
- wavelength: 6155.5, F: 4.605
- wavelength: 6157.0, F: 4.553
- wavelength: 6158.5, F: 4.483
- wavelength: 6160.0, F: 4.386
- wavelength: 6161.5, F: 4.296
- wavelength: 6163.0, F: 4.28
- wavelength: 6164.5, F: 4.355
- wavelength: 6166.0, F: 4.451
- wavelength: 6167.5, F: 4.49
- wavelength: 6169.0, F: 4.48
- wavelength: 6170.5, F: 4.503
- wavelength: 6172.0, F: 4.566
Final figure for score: 1.01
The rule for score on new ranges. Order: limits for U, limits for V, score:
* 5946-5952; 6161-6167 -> 0.90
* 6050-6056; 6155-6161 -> 0.94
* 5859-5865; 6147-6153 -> 0.98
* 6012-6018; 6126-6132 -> 1.01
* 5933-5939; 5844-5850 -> 1.06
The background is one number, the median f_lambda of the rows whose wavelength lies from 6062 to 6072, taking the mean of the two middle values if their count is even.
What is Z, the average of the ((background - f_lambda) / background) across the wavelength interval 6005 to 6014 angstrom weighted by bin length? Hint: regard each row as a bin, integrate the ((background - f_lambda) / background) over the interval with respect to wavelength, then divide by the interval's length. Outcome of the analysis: -0.008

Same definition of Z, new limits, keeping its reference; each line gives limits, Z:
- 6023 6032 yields 0.010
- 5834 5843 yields -0.047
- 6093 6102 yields 0.032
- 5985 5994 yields -0.027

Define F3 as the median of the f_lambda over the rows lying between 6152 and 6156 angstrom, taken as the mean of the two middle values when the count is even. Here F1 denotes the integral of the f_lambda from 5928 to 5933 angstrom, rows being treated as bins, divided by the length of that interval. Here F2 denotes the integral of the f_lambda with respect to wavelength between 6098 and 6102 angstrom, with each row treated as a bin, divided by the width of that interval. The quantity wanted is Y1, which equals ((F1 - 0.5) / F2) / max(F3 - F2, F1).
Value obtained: 0.195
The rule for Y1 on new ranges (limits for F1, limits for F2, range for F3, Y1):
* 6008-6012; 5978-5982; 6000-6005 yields 0.186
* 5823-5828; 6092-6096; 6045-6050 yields 0.194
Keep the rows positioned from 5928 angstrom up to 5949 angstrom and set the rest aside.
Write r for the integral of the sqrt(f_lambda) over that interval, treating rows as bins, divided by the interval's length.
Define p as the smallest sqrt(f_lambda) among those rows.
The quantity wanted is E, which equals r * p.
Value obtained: 4.81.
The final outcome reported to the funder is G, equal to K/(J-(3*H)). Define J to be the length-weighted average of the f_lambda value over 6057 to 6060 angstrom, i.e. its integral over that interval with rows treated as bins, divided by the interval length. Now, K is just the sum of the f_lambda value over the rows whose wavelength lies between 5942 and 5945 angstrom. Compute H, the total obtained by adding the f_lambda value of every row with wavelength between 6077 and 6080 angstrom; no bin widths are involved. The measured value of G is -0.422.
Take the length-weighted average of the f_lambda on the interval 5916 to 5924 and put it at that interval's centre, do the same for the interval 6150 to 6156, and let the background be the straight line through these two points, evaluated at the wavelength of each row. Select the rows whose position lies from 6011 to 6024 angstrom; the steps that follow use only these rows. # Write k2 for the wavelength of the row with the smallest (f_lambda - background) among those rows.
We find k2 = 6022.0 angstrom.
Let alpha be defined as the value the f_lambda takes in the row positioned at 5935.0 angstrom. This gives 4.836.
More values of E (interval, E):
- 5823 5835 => 5.05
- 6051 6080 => 4.73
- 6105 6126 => 4.51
